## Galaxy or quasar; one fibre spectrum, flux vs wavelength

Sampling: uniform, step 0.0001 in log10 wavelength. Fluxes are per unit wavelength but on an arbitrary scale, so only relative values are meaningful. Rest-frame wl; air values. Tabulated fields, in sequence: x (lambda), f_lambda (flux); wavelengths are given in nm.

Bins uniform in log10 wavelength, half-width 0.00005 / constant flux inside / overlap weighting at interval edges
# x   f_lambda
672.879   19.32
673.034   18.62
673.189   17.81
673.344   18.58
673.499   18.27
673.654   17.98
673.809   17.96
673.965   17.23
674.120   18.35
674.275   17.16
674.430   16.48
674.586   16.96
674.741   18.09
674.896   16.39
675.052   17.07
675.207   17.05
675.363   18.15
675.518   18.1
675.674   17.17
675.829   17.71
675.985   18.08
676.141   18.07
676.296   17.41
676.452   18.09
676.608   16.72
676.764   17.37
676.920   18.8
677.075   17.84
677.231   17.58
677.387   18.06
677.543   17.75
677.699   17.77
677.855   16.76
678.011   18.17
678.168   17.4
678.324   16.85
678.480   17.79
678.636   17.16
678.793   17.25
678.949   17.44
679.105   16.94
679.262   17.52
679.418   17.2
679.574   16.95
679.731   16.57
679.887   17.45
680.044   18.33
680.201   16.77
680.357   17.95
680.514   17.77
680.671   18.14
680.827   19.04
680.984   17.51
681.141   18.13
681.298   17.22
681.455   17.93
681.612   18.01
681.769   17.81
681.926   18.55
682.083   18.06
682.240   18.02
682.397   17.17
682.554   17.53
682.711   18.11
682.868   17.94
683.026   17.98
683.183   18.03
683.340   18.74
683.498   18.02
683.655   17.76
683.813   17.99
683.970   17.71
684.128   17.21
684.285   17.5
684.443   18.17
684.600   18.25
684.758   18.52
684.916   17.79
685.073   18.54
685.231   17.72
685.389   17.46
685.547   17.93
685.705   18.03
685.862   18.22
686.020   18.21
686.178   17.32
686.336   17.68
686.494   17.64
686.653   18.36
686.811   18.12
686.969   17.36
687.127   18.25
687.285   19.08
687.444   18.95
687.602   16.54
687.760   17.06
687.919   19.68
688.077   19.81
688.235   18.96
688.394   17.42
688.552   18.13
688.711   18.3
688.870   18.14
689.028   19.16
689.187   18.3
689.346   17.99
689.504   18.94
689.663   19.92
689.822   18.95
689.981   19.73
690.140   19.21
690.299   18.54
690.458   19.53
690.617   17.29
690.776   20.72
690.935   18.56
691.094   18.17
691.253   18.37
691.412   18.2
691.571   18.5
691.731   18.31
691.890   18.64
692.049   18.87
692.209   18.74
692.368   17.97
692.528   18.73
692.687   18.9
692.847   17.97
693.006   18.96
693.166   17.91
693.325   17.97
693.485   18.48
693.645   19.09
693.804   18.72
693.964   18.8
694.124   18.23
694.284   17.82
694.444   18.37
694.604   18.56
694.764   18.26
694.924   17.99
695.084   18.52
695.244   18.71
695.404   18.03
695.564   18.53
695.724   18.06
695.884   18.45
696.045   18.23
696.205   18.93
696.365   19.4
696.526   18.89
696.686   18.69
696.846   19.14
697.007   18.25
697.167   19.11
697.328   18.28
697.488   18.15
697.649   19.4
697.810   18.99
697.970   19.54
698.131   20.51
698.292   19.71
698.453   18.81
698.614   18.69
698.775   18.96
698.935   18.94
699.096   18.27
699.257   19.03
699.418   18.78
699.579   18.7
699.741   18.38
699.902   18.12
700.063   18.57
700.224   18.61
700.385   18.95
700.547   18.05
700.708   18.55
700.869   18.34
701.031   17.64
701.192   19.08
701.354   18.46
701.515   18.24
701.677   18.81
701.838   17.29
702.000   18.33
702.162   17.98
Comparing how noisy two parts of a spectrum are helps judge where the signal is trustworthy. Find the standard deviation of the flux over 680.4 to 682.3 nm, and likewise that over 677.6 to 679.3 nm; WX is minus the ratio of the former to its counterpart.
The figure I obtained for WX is -1.1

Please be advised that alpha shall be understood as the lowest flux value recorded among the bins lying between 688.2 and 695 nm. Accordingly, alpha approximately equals 17.29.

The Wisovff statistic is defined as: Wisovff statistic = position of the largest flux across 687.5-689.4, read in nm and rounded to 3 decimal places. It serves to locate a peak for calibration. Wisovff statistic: 688.077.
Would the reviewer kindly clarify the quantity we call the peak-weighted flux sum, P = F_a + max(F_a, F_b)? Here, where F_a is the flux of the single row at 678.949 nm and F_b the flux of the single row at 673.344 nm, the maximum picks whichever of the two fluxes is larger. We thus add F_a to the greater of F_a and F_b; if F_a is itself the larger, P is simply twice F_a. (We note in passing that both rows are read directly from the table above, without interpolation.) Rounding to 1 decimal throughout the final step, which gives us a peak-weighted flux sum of 36.0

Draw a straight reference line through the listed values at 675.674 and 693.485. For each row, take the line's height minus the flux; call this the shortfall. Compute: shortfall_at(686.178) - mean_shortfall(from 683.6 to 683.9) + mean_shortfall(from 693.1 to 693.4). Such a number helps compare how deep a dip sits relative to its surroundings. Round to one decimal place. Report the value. 1.3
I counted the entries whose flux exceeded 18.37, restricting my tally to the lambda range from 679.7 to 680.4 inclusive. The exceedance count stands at 0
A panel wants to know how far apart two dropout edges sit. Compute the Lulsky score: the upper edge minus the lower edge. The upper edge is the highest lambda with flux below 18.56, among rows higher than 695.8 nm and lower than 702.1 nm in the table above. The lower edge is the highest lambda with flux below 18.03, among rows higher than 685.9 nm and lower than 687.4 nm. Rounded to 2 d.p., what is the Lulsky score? 15.03 nm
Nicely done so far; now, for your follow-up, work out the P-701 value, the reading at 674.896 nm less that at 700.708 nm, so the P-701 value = -2.2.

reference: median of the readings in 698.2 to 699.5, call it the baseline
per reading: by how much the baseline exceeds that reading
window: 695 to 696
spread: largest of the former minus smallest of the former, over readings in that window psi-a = 0.7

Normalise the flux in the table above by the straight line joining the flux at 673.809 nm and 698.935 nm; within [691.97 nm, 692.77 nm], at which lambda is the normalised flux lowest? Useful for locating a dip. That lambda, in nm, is 692.368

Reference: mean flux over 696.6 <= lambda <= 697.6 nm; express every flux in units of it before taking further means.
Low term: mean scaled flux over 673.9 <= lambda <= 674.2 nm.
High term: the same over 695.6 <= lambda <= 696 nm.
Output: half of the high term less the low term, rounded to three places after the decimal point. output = 0.012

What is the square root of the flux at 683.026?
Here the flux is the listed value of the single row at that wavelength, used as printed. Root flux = 4.240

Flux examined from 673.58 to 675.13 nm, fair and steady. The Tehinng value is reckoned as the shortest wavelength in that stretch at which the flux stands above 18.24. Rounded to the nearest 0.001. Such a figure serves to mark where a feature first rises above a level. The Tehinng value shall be 674.120 nm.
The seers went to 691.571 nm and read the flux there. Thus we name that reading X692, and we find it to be 18.5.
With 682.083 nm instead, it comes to 18.06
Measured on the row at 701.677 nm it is 18.81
